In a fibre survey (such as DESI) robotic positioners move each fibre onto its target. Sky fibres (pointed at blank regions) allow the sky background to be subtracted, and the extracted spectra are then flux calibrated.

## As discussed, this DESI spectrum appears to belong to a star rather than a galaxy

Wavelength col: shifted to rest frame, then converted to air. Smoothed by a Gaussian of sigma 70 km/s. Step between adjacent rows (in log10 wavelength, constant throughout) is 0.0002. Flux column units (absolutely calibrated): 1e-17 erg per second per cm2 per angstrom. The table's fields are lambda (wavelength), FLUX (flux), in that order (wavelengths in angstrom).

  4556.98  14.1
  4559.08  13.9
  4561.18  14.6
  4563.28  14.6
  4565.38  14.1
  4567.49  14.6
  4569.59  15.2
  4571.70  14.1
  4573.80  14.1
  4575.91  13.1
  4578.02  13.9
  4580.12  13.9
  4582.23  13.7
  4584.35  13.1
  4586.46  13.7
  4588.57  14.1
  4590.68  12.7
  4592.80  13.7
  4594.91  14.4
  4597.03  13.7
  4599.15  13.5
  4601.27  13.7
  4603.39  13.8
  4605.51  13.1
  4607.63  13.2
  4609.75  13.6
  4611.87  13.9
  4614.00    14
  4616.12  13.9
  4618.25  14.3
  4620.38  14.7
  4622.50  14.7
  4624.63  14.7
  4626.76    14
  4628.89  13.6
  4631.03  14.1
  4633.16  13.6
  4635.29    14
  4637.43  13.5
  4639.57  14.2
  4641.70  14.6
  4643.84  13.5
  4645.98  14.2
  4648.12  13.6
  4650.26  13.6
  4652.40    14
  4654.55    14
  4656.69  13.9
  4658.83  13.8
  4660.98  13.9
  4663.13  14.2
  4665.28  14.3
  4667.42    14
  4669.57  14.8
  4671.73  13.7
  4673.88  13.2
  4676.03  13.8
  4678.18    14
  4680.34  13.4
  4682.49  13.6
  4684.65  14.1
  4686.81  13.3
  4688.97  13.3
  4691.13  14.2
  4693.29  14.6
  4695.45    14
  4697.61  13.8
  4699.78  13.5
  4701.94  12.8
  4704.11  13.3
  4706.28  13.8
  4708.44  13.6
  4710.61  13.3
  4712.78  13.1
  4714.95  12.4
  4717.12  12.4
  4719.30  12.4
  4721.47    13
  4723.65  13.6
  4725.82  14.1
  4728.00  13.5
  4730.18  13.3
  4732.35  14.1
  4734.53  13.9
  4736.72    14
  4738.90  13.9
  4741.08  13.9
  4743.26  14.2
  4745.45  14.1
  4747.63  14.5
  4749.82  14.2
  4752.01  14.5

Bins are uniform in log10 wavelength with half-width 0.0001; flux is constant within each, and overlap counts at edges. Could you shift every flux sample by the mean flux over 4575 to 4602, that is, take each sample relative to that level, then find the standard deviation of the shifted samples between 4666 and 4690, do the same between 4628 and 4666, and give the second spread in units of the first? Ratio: 0.7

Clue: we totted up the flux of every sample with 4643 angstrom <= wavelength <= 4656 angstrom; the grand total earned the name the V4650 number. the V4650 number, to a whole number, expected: 83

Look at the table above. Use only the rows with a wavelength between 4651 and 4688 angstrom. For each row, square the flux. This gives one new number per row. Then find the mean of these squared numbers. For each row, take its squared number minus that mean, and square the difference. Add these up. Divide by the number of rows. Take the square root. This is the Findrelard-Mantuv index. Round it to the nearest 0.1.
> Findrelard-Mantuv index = 10.4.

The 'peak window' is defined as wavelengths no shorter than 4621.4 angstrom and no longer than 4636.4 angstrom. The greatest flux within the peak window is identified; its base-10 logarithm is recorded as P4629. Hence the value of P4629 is 1.167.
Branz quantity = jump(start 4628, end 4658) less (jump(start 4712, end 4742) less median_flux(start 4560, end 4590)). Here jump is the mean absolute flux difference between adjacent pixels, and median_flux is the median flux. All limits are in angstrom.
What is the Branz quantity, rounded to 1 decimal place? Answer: 14.2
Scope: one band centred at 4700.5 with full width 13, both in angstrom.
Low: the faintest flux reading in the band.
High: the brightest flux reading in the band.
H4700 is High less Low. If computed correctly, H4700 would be 1.20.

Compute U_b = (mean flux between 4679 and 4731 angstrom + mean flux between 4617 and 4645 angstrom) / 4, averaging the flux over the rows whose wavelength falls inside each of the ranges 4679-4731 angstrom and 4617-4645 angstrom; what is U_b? 6.89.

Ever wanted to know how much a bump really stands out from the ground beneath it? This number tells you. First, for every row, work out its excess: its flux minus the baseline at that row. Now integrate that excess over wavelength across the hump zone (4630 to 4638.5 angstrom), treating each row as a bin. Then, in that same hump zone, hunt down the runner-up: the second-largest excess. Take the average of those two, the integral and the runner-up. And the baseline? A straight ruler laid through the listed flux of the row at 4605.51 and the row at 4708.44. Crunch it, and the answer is 2.8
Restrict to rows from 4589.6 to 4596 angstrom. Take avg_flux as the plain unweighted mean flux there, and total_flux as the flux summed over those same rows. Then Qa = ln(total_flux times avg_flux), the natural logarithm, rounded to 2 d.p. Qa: 6.32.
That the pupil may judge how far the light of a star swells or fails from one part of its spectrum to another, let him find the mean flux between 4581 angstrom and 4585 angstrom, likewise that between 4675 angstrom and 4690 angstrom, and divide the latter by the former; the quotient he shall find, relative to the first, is 1.02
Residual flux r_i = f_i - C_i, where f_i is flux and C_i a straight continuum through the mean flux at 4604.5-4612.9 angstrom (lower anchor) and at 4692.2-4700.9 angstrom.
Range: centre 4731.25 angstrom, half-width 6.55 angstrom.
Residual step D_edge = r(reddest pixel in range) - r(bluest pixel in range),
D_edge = -0.2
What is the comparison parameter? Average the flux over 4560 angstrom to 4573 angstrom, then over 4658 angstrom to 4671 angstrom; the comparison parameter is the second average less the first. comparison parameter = -0.37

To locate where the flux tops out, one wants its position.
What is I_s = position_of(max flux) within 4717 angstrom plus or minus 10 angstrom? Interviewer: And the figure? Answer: 4725.82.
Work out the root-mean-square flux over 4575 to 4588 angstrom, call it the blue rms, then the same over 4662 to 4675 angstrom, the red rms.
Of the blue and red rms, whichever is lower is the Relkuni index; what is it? 13.57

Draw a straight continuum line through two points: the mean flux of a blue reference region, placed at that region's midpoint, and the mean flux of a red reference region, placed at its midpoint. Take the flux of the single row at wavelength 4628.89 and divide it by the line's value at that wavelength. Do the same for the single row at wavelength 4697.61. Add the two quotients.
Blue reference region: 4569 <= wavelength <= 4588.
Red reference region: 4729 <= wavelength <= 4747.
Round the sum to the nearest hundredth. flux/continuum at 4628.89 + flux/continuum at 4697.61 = 1.97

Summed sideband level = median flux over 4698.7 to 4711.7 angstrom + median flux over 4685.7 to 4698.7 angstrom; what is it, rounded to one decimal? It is 27.3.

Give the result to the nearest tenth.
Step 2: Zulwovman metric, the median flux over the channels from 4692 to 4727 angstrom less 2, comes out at 11.4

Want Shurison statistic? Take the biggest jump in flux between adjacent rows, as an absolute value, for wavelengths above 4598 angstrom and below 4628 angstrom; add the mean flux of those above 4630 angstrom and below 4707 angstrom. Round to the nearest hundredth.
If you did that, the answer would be 14.54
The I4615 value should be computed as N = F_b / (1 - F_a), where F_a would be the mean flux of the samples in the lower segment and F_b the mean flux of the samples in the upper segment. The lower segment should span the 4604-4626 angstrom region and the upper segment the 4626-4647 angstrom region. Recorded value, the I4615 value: -1.07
